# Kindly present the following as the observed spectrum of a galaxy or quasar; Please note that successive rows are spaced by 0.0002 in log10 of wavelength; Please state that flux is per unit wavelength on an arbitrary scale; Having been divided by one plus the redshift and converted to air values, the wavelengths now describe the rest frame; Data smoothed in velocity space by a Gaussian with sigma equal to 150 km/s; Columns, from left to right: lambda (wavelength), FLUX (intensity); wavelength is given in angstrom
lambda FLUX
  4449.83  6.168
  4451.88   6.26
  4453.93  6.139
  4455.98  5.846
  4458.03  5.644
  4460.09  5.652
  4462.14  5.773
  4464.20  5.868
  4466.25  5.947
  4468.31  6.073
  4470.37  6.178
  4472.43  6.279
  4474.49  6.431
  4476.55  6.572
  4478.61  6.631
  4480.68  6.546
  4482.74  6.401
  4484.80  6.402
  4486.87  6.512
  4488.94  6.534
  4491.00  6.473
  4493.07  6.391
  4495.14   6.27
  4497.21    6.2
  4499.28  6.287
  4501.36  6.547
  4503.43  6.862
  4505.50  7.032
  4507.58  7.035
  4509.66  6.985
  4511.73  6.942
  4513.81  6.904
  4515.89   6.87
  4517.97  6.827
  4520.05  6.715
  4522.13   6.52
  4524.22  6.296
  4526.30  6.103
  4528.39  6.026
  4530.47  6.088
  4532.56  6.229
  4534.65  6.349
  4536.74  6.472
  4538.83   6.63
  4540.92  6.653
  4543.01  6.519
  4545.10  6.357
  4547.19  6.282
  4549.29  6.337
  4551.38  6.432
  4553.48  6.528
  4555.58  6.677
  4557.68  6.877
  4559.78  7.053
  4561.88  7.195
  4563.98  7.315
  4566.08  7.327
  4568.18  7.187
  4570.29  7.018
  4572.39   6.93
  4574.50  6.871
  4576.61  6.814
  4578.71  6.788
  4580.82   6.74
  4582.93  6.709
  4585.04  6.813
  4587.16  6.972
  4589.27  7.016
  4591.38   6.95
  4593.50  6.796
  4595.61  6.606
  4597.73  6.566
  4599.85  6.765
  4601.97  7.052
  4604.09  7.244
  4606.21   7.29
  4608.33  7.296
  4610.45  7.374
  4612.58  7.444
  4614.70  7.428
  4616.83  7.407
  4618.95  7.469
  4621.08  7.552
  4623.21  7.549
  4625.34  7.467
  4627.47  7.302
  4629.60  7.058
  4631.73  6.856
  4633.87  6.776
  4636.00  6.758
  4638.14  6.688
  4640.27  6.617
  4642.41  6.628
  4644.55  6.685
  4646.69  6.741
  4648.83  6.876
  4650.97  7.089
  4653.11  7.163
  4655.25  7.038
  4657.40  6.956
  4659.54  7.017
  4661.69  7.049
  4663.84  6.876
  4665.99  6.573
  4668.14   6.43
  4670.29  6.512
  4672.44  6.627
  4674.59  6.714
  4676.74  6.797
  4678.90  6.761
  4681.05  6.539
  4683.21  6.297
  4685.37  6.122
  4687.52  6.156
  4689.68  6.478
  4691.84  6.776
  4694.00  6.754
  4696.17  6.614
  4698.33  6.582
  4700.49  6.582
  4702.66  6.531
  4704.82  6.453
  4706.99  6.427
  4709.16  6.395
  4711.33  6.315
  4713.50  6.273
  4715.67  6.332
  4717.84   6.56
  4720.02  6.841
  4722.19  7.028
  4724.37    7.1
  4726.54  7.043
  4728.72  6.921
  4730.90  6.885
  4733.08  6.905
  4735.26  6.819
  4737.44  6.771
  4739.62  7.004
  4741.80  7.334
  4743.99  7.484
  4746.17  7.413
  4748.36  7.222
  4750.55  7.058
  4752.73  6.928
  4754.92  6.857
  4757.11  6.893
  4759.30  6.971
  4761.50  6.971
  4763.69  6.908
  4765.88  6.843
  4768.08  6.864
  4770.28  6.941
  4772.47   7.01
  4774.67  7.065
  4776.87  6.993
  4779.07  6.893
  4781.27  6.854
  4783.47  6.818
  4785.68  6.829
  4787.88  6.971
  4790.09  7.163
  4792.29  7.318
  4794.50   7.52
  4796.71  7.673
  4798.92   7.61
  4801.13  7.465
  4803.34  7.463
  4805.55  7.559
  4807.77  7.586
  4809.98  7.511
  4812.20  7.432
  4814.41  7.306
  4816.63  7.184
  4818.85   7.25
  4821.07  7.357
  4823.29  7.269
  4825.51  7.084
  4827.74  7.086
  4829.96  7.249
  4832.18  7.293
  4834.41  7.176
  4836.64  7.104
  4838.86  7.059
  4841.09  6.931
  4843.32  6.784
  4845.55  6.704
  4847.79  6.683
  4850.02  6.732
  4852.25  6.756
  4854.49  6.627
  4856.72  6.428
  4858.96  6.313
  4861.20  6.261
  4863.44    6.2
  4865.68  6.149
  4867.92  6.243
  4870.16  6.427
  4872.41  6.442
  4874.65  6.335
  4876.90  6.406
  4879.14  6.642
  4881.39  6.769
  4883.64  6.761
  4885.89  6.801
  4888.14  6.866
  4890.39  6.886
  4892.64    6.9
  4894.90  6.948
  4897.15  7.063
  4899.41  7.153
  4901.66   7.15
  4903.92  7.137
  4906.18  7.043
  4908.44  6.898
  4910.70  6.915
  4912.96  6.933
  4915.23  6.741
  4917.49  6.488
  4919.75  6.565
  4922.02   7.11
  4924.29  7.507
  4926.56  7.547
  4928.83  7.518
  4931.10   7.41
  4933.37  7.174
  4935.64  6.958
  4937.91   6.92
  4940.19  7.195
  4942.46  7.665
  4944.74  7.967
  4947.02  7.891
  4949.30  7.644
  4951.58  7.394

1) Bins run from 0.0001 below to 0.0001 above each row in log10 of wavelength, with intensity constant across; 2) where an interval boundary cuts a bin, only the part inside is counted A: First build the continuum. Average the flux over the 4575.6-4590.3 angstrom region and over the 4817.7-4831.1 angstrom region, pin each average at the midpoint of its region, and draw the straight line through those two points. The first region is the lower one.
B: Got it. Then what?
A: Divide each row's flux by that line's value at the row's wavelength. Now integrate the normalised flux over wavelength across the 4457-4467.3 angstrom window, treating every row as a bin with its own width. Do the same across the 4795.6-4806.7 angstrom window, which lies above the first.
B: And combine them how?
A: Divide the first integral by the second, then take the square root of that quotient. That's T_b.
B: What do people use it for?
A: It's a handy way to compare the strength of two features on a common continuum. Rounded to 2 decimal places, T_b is 0.88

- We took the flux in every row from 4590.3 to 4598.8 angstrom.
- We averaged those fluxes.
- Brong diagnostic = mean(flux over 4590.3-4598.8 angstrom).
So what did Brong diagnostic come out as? 6.73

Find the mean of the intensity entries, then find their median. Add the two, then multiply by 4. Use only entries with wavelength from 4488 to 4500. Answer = 51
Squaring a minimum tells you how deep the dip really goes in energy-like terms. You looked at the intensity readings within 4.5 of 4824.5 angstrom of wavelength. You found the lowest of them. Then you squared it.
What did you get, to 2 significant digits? 50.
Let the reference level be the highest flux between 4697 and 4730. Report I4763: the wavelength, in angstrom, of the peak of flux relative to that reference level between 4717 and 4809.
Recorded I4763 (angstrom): 4796.71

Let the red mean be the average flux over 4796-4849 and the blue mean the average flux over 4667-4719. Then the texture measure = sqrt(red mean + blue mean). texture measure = 3.71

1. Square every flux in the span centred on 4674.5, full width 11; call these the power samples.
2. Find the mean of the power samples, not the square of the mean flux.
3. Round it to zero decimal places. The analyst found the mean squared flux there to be 45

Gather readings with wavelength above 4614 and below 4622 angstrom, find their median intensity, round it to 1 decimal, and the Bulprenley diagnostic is 7.4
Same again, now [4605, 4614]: 7.3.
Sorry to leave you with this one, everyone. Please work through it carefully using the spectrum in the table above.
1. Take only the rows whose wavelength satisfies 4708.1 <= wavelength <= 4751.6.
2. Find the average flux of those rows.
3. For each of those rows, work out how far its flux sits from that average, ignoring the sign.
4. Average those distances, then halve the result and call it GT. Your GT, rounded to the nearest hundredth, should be 0.14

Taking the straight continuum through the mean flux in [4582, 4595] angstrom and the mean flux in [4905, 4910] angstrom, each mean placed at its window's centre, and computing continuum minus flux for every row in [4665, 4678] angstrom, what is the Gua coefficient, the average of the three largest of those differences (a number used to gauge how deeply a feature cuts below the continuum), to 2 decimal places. 0.39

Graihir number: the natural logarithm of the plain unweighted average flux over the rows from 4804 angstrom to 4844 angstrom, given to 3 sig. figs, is 1.98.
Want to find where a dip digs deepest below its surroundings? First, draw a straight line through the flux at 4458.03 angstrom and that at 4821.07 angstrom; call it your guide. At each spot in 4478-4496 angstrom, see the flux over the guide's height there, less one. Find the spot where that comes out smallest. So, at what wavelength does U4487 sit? 4495.14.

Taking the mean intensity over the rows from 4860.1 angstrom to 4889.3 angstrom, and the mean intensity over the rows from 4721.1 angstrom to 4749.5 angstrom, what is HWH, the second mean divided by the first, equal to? 1.09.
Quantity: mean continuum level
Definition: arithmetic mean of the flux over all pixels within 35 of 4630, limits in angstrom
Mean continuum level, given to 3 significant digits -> 7.05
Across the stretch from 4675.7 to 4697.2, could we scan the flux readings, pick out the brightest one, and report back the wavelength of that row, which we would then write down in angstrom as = 4676.74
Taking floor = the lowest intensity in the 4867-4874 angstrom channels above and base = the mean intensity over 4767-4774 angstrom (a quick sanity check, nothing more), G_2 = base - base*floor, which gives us -36.4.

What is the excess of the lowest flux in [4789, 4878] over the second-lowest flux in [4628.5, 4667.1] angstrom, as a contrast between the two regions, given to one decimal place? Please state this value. -0.5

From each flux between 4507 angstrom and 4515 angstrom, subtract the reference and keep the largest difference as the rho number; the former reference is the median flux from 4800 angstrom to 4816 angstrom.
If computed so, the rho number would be -0.43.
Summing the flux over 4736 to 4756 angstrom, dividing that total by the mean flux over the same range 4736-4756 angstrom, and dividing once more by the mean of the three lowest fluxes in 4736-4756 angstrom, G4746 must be 1.31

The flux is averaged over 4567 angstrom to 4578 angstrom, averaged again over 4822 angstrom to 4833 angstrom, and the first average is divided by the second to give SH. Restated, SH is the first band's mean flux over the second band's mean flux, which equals 0.97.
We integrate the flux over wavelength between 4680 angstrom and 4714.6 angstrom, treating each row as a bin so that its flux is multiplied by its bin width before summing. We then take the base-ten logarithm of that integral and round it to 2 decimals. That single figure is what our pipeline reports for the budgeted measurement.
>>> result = 2.35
